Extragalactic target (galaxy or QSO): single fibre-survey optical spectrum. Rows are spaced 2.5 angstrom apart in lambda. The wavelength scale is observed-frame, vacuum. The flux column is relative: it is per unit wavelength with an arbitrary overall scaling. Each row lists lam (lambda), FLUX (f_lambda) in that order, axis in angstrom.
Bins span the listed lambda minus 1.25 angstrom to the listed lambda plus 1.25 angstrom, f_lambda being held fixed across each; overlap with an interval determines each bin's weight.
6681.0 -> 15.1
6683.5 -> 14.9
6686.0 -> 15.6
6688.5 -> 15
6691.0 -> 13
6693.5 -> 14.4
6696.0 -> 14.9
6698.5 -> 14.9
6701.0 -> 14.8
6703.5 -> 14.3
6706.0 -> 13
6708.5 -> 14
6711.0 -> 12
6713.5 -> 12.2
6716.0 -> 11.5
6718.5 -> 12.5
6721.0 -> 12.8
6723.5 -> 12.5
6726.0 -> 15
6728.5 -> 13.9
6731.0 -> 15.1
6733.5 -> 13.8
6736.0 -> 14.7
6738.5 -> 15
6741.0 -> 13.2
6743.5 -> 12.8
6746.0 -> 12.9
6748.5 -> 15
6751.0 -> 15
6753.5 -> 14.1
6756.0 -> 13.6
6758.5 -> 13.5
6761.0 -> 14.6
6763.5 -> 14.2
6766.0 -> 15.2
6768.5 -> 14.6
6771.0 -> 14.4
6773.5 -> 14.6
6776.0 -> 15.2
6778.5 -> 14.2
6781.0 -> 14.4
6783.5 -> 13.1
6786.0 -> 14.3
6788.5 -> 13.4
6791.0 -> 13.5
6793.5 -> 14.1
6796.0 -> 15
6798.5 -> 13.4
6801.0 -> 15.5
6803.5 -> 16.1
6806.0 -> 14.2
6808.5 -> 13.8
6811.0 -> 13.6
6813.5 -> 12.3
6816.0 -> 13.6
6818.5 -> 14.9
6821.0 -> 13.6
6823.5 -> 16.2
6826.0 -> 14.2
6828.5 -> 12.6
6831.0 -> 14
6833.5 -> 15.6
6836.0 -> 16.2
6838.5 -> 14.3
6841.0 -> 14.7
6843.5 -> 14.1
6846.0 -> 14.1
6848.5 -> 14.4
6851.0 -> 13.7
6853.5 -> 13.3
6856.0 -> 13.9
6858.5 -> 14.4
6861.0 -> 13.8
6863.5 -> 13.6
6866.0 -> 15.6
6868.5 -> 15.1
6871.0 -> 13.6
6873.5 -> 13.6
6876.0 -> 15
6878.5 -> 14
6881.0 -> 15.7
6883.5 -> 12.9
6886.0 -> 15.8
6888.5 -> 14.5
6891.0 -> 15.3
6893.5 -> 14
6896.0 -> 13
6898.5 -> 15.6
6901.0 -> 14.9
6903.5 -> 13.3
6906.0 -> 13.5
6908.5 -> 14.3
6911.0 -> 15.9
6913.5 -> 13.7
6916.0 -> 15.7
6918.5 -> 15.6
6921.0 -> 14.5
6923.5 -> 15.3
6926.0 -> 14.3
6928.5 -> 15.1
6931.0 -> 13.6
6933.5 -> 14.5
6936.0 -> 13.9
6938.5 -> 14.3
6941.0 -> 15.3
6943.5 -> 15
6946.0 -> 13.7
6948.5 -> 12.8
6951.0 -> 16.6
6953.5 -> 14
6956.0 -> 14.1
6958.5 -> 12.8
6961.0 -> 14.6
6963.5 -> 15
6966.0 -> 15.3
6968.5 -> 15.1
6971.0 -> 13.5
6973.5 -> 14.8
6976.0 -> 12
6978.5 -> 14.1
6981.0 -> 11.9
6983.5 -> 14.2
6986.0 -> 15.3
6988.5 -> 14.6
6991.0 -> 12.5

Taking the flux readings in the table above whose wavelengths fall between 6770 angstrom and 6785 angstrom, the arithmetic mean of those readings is 14.3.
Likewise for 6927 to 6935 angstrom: 14.4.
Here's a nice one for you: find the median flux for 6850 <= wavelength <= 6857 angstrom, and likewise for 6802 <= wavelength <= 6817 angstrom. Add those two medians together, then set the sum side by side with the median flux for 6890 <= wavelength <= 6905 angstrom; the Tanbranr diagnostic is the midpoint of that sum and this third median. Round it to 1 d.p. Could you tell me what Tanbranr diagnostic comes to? 20.9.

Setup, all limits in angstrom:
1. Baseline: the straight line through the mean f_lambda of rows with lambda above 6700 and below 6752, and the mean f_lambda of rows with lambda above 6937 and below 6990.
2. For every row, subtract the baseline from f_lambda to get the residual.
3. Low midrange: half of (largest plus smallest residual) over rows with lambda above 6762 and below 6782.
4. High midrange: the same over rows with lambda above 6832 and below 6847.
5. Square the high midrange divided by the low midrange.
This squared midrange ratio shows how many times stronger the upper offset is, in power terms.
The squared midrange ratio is 1.6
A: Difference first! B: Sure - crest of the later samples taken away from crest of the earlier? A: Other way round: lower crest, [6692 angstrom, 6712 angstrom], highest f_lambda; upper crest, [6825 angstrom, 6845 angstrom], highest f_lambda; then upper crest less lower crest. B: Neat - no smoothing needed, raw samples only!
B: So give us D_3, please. 1.3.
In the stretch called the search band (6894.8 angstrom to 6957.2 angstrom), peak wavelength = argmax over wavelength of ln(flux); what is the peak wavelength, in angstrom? 6951.0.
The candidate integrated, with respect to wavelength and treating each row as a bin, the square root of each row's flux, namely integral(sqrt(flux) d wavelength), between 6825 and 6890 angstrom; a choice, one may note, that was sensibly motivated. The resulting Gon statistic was 246.0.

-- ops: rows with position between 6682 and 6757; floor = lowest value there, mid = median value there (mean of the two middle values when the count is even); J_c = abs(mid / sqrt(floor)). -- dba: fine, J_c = 4.14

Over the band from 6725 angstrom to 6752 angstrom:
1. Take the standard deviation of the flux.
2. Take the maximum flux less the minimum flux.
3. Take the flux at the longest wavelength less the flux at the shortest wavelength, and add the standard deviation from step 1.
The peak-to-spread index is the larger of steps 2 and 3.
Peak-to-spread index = 2.3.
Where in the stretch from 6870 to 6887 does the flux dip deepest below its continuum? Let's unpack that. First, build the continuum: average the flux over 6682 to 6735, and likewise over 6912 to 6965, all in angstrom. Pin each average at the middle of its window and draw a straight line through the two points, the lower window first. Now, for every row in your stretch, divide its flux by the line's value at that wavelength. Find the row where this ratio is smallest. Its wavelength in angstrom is 6883.5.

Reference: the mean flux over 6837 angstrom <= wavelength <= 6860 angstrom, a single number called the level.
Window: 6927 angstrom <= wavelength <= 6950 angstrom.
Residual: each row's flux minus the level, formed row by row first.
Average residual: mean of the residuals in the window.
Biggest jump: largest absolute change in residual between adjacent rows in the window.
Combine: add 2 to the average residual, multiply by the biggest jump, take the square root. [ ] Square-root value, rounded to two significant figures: 1.8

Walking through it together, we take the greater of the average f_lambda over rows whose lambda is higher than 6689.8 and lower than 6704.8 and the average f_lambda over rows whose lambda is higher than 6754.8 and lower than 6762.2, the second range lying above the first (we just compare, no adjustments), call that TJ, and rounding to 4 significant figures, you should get 14.38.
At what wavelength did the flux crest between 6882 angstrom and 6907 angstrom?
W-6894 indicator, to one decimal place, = 6886.0 angstrom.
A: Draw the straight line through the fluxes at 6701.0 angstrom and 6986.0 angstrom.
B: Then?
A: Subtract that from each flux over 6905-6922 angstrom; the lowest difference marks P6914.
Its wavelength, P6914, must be 6906.0 angstrom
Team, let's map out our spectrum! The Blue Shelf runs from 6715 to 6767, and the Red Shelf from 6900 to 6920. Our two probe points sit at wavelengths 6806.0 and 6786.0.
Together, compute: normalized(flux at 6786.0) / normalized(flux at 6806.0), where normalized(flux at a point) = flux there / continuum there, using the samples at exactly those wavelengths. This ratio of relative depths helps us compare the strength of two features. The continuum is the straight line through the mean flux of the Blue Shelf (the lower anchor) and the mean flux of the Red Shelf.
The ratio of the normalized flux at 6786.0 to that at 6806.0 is 1.01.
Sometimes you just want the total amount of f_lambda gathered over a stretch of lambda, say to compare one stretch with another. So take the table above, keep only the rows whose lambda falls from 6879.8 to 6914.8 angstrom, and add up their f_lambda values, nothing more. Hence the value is 202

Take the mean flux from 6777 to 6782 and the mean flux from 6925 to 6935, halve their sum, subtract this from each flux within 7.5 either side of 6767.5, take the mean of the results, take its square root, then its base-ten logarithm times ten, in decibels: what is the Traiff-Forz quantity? -2.9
